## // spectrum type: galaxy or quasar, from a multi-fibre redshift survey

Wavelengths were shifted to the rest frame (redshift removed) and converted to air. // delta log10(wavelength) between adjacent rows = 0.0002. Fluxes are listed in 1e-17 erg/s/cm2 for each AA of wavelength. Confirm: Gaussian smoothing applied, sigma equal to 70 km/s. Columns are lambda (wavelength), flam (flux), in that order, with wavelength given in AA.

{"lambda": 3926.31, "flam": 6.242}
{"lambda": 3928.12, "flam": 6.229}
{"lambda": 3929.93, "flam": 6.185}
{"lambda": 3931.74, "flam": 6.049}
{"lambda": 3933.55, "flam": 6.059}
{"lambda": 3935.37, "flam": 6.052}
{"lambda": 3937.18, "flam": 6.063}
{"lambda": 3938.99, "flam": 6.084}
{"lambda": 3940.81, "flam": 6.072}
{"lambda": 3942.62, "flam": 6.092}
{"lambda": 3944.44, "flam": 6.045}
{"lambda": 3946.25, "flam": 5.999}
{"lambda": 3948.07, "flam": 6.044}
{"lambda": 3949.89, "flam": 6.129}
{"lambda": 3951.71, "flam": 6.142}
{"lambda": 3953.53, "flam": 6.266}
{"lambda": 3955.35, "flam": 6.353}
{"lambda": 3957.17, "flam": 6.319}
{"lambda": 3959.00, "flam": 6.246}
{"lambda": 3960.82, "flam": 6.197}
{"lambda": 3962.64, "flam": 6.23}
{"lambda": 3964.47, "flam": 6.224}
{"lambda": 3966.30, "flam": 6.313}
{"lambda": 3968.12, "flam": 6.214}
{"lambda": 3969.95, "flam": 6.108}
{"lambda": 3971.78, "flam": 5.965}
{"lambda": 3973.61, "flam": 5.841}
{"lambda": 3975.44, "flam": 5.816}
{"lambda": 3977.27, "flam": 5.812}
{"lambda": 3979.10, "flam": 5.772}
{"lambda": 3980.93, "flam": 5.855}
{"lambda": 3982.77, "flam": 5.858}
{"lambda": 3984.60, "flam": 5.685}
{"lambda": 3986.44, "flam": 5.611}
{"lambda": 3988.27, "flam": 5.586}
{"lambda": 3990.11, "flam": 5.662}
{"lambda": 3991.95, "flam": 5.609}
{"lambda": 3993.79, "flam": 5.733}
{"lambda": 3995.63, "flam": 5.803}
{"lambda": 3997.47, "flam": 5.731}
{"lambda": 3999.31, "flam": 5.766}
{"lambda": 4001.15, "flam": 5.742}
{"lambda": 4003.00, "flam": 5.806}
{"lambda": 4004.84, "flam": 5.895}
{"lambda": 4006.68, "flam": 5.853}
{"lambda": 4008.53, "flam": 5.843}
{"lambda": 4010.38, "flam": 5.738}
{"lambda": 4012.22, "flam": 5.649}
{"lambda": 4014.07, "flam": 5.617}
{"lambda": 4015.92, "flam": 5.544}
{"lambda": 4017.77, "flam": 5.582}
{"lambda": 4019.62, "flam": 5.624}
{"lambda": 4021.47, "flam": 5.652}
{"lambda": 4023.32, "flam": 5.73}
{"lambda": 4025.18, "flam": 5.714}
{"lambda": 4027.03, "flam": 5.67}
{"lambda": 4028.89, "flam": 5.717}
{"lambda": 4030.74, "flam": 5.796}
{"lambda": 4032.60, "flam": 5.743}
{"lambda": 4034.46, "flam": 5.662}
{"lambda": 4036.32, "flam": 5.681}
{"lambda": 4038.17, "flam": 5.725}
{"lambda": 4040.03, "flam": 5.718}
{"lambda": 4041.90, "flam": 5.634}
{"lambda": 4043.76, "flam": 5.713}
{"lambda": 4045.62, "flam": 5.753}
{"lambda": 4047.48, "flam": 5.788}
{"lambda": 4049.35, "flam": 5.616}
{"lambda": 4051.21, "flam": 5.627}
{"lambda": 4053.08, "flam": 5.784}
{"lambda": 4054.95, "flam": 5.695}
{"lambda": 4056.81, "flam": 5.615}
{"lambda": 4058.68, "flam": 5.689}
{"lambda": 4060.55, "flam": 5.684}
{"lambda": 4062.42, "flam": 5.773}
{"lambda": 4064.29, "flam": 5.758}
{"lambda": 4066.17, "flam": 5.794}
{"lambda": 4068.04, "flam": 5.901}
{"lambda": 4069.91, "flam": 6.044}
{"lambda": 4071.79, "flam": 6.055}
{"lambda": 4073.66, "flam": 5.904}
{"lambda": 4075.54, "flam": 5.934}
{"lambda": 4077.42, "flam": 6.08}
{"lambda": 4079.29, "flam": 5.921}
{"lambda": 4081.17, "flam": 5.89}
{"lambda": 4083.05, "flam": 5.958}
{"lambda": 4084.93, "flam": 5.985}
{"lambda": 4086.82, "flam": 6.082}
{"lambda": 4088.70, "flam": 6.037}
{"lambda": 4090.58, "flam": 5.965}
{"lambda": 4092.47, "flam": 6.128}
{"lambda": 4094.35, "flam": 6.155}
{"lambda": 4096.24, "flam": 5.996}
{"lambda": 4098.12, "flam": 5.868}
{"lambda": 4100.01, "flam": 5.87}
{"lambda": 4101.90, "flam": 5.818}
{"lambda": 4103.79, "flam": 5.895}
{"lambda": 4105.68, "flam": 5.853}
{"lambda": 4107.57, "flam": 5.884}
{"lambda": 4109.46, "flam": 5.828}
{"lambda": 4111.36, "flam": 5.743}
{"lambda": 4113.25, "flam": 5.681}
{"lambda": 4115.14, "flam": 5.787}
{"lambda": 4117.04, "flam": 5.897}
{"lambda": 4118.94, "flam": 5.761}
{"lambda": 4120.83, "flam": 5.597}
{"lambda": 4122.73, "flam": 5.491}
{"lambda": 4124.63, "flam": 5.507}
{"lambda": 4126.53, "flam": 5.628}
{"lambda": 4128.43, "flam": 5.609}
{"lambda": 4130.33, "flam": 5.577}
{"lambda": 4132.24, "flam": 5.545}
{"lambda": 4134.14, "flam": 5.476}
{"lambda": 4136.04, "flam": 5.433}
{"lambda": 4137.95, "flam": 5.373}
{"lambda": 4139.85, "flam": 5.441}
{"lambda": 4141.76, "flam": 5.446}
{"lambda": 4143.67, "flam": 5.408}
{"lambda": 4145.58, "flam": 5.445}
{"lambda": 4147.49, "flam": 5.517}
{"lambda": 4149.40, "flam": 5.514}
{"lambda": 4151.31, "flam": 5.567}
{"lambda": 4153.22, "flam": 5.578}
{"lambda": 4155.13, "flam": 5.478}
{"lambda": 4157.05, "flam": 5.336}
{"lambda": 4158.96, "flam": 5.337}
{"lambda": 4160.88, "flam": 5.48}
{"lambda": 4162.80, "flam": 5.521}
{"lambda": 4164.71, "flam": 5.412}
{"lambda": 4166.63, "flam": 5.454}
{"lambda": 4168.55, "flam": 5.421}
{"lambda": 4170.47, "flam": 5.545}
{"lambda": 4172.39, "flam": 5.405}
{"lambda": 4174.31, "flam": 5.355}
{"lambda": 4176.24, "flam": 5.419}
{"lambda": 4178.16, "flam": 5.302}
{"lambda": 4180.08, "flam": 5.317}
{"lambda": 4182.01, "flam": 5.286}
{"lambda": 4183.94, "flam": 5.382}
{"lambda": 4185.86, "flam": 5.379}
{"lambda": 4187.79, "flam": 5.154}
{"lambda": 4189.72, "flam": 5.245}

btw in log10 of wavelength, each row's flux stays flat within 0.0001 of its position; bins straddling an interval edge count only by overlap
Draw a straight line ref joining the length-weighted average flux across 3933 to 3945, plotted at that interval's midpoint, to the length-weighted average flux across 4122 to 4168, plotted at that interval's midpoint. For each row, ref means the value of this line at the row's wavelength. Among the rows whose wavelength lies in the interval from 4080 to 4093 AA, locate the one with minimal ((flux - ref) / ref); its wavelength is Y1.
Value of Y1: 4081.17 AA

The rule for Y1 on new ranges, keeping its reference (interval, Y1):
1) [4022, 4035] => 4027.03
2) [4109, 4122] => 4120.83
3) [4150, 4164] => 4157.05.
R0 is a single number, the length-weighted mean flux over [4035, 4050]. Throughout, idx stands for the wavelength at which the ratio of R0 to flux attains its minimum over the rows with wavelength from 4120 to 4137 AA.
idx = 4126.53 AA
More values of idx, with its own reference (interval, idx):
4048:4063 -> 4053.08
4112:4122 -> 4117.04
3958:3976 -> 3966.30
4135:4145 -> 4141.76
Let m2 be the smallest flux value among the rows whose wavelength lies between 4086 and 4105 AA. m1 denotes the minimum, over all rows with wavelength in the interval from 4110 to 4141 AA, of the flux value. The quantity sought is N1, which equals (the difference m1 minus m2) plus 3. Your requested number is 2.6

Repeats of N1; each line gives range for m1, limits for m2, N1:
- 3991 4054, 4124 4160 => 3.2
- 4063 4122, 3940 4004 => 3.0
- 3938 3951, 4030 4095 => 3.4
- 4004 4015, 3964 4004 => 3.0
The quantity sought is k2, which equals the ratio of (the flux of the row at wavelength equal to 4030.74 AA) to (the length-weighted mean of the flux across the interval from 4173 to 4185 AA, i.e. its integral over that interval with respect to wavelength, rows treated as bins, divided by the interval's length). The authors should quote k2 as 1.08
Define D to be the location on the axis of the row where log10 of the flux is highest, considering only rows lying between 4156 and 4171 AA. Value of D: 4170.47 AA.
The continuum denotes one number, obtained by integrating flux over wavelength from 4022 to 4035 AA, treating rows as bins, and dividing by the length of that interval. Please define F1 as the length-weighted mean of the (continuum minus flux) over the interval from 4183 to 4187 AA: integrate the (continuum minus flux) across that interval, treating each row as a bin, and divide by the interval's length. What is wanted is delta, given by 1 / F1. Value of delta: 3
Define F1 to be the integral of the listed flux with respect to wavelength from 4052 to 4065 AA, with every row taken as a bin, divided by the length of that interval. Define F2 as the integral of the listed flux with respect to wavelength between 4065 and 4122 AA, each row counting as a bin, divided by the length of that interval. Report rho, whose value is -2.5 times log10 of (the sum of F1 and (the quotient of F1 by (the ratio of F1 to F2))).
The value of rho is -2.66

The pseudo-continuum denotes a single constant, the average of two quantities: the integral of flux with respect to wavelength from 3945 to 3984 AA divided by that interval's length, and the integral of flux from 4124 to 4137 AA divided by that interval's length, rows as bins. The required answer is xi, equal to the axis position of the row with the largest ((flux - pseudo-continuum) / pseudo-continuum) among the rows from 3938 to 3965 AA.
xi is 3955.35 AA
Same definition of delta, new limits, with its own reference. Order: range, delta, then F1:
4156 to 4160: 3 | 0.4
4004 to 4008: -6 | -0.2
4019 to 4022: 13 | 0.1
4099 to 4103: -8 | -0.1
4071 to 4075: -4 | -0.3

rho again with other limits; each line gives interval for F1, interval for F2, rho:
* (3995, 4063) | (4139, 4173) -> -2.62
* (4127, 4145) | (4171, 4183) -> -2.59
